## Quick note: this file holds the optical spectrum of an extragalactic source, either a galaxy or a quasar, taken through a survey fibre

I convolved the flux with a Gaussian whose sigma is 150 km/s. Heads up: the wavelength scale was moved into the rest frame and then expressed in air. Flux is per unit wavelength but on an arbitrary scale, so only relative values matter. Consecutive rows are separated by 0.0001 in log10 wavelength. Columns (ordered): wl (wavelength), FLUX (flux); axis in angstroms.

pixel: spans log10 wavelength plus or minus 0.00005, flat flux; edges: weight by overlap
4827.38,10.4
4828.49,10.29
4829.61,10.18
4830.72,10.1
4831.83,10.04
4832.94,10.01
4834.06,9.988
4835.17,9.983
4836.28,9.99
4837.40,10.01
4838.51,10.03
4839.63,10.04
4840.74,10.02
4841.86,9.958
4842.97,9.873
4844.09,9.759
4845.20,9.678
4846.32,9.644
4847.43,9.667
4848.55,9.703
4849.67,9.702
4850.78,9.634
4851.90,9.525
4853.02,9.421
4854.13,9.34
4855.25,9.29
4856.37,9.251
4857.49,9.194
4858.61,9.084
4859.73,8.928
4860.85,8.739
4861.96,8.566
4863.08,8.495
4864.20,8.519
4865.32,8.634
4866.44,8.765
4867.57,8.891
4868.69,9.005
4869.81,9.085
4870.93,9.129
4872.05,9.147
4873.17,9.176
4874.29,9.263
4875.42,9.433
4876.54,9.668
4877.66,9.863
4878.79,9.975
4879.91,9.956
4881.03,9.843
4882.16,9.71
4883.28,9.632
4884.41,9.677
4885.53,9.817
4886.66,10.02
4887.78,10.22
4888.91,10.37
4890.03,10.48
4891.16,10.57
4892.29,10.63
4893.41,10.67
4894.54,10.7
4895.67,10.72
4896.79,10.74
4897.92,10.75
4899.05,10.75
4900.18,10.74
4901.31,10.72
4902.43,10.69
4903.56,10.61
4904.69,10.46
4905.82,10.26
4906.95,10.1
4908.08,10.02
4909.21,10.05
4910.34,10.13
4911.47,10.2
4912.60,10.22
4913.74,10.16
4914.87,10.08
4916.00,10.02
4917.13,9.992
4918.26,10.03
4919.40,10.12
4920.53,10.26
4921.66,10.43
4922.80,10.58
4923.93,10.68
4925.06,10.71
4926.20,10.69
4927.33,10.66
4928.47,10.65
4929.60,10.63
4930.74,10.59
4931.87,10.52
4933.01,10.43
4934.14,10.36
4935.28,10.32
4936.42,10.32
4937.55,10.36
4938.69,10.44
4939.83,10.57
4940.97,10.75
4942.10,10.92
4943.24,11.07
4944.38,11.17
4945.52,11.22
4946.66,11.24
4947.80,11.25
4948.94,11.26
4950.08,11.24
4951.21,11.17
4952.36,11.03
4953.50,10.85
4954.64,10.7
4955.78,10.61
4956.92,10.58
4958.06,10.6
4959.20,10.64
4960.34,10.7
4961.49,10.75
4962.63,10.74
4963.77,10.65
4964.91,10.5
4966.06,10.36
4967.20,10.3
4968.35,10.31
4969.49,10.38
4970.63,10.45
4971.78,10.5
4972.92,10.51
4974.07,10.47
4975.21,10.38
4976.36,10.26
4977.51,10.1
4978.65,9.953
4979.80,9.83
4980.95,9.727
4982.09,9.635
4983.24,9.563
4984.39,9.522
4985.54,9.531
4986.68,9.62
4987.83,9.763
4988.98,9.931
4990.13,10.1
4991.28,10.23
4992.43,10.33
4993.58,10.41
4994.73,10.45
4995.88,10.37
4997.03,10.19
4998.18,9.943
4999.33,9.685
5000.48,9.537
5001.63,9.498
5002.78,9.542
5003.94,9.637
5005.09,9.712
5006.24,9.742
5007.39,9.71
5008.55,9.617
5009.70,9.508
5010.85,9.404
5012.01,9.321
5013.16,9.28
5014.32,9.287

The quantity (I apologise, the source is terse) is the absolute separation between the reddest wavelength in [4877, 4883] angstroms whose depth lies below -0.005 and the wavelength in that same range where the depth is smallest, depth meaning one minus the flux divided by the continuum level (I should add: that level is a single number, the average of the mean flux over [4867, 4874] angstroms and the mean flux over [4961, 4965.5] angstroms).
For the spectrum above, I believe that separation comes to 1.1 angstroms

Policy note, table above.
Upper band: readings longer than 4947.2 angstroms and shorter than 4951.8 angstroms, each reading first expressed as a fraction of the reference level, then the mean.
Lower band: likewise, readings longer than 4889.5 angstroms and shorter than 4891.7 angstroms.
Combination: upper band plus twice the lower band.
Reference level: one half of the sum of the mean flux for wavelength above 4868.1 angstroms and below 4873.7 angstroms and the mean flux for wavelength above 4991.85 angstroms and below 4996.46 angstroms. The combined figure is 3.31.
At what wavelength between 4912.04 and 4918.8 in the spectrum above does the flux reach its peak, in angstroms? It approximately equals 4912.60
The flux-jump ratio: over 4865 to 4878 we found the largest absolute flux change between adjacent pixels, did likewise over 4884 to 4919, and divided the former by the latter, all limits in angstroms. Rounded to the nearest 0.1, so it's 1.2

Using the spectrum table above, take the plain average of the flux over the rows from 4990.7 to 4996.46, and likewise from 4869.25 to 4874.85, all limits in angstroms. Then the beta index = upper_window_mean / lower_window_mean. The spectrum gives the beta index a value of 1.13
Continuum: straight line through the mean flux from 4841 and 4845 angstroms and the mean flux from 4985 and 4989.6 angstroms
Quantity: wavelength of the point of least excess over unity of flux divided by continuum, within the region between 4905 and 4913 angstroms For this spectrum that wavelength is 4908.08 angstroms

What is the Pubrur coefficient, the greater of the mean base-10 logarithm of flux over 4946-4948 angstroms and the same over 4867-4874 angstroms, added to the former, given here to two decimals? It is 2.10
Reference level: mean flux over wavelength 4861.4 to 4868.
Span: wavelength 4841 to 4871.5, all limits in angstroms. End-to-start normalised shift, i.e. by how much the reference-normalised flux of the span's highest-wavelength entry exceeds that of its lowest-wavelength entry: -0.10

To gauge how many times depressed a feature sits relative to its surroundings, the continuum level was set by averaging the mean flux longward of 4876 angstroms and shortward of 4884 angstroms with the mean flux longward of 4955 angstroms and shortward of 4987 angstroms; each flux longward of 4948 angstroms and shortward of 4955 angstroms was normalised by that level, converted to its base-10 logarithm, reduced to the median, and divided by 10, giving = 0.0044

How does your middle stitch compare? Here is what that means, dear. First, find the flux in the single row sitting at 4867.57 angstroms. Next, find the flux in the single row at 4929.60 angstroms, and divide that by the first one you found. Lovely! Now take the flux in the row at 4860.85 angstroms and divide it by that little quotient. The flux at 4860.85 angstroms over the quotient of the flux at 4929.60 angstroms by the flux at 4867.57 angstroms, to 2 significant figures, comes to 7.3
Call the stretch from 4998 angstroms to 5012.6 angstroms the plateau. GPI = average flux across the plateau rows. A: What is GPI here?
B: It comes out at 9.6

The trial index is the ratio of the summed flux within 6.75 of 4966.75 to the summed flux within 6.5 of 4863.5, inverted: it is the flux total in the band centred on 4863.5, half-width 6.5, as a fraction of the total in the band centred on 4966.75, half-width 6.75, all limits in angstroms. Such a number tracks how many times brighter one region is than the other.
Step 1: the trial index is 0.84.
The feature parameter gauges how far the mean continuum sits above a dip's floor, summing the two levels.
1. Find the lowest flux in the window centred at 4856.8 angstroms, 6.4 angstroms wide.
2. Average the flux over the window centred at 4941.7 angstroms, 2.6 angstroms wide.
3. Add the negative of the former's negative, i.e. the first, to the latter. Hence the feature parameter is 19.8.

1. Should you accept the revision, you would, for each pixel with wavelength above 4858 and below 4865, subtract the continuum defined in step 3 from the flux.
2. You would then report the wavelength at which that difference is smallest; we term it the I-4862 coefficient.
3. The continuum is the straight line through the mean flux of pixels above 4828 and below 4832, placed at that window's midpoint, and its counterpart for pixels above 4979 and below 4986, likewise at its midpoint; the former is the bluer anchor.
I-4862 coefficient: 4863.08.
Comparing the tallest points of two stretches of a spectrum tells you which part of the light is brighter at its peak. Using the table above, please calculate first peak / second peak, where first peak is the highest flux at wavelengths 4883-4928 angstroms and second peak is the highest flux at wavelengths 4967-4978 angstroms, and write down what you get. 1.02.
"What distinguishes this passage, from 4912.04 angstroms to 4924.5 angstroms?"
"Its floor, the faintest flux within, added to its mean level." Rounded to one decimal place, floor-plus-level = 20.2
